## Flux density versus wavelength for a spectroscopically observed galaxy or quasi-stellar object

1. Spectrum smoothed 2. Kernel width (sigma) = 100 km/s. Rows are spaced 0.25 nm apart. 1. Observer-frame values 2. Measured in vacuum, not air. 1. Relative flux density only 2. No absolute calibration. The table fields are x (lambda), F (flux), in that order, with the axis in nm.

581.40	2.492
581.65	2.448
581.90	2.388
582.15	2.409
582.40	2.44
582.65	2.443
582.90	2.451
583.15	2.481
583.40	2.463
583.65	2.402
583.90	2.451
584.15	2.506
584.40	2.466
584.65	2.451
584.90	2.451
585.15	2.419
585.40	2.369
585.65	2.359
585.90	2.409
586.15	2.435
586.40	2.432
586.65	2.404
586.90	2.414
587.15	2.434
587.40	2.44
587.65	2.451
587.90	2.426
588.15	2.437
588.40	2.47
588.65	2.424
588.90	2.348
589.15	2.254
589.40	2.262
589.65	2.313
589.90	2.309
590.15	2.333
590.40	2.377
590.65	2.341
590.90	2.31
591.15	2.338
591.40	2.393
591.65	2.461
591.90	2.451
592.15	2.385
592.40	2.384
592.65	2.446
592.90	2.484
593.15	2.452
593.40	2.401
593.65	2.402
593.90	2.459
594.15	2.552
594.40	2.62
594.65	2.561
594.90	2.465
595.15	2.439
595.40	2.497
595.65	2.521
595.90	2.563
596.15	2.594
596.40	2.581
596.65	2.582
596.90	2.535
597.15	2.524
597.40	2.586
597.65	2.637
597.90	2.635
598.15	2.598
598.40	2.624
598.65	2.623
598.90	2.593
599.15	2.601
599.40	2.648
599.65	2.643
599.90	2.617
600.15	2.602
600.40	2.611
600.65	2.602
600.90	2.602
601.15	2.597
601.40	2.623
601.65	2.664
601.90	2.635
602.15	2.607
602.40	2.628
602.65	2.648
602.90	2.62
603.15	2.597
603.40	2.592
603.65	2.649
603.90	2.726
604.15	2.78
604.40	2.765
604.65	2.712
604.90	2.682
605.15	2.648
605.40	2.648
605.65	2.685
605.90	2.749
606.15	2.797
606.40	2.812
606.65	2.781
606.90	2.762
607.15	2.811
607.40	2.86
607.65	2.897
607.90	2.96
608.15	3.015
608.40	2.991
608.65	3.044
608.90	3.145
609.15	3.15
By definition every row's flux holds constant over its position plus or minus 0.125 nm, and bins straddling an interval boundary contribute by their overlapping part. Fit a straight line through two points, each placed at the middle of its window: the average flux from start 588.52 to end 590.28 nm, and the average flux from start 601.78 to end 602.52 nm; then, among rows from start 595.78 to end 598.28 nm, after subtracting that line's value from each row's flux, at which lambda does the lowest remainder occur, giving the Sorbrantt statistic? 597.15 nm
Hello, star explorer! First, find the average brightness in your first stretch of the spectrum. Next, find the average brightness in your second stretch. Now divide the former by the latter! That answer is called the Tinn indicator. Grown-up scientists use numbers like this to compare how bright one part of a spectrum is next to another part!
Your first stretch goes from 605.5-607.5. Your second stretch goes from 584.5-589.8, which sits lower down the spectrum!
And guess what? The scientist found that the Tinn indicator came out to 1.16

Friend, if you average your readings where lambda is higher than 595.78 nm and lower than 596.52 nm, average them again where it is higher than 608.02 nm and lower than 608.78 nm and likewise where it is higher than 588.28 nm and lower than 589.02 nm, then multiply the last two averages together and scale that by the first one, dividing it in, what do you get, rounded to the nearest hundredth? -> 2.82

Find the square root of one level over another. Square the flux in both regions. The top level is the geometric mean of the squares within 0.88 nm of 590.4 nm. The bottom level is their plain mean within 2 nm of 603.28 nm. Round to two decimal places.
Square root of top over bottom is 0.88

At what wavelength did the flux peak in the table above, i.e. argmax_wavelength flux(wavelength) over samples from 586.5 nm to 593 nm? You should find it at 592.90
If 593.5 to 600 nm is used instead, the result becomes 599.40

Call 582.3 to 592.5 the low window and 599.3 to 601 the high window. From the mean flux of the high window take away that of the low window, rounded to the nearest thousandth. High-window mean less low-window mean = 0.213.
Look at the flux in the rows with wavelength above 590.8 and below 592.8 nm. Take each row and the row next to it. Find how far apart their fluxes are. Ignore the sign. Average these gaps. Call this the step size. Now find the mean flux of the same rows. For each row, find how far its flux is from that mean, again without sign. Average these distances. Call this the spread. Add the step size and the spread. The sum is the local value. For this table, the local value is 0.084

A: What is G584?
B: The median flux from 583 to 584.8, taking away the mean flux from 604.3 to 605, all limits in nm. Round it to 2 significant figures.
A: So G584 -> -0.26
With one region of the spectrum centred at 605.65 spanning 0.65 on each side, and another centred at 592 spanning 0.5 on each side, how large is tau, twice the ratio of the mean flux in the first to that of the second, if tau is 2.24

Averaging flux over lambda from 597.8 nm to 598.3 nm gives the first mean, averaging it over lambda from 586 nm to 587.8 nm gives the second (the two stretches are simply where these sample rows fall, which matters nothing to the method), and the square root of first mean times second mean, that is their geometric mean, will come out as 2.52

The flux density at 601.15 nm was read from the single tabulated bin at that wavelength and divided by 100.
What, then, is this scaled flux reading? 0.0260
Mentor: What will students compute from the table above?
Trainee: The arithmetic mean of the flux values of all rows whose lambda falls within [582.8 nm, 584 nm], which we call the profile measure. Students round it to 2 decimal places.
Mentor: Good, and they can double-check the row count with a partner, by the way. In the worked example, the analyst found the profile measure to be 2.45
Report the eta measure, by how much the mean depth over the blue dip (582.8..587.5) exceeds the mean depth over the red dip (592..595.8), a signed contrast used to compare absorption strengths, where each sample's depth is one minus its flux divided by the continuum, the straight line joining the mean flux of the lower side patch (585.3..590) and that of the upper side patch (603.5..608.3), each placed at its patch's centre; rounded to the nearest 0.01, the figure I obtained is -0.06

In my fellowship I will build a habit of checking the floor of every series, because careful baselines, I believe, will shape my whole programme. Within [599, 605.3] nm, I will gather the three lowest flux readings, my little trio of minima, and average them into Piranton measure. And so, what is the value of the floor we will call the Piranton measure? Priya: 2.60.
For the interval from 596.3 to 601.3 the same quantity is 2.55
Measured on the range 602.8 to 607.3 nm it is 2.60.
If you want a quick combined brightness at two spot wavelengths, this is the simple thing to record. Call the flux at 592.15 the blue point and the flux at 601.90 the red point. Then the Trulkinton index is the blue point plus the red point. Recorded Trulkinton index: 5.02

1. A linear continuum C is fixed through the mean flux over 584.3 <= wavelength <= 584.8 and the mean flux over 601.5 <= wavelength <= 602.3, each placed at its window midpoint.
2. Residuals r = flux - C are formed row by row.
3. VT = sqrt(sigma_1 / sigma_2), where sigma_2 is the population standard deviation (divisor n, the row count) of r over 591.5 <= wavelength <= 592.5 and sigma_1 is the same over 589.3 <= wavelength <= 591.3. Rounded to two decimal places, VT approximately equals 0.85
